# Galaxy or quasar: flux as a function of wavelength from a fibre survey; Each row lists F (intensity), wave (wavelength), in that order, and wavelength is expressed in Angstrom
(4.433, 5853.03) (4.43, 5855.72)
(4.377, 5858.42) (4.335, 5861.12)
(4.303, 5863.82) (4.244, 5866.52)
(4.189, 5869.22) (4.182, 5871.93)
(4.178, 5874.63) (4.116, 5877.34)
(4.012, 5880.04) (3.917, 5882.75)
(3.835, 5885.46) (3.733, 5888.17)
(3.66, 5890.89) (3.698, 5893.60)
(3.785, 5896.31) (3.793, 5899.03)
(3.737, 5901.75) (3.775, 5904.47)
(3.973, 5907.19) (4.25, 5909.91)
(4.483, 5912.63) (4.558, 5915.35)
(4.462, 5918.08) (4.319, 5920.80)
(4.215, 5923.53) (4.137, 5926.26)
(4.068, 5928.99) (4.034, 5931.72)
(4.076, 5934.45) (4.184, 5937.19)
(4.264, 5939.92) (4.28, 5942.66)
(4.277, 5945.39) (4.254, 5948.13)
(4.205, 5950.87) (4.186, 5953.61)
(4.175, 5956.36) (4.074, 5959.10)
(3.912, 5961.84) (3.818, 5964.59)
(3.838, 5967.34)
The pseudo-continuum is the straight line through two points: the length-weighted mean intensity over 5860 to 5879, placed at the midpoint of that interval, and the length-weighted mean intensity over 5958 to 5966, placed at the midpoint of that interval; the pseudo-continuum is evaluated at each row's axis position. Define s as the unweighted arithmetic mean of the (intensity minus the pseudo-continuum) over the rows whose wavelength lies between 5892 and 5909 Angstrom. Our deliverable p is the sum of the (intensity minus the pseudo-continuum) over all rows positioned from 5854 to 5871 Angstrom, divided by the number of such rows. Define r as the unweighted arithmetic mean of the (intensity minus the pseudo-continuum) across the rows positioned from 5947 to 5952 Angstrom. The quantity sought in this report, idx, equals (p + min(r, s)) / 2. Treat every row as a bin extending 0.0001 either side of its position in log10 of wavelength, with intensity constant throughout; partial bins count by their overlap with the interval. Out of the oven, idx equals -0.13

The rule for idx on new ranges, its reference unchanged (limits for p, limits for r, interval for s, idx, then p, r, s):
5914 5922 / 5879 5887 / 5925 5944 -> 0.06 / 0.4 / -0.3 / 0.13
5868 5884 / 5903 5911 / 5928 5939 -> -0.10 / -0.1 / -0.1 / 0.07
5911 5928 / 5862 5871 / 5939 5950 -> 0.16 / 0.3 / 0.0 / 0.28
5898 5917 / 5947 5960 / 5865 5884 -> -0.05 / 0.0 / 0.2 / -0.08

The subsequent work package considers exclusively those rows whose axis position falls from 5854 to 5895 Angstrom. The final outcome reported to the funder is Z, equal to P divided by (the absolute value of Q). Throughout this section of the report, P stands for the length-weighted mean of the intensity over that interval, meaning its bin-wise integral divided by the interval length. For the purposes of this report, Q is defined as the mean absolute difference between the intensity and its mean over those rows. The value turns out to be 19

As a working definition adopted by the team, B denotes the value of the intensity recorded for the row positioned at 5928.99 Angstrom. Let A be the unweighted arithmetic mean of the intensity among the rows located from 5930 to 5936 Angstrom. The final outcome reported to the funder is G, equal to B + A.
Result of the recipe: 8.12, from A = 4.1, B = 4.068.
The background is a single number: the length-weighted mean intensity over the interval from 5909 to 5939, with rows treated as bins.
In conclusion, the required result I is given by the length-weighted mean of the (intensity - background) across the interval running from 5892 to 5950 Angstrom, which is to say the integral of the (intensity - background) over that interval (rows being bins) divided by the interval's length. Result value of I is -0.13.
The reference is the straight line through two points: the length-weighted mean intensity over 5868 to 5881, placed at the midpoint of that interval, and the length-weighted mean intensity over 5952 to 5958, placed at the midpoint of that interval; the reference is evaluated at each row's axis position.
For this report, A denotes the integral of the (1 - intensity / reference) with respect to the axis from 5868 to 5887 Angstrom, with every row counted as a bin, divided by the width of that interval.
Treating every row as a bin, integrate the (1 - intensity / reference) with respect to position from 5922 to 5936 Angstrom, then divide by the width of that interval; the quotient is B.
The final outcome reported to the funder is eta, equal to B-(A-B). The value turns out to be 0.01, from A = 0.02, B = 0.013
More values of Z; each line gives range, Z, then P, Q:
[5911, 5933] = 25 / 4.29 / 0.171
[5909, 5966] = 33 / 4.20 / 0.129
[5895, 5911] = 26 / 3.88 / 0.151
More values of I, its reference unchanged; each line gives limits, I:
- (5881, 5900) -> -0.47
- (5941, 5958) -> -0.03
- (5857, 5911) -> -0.25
